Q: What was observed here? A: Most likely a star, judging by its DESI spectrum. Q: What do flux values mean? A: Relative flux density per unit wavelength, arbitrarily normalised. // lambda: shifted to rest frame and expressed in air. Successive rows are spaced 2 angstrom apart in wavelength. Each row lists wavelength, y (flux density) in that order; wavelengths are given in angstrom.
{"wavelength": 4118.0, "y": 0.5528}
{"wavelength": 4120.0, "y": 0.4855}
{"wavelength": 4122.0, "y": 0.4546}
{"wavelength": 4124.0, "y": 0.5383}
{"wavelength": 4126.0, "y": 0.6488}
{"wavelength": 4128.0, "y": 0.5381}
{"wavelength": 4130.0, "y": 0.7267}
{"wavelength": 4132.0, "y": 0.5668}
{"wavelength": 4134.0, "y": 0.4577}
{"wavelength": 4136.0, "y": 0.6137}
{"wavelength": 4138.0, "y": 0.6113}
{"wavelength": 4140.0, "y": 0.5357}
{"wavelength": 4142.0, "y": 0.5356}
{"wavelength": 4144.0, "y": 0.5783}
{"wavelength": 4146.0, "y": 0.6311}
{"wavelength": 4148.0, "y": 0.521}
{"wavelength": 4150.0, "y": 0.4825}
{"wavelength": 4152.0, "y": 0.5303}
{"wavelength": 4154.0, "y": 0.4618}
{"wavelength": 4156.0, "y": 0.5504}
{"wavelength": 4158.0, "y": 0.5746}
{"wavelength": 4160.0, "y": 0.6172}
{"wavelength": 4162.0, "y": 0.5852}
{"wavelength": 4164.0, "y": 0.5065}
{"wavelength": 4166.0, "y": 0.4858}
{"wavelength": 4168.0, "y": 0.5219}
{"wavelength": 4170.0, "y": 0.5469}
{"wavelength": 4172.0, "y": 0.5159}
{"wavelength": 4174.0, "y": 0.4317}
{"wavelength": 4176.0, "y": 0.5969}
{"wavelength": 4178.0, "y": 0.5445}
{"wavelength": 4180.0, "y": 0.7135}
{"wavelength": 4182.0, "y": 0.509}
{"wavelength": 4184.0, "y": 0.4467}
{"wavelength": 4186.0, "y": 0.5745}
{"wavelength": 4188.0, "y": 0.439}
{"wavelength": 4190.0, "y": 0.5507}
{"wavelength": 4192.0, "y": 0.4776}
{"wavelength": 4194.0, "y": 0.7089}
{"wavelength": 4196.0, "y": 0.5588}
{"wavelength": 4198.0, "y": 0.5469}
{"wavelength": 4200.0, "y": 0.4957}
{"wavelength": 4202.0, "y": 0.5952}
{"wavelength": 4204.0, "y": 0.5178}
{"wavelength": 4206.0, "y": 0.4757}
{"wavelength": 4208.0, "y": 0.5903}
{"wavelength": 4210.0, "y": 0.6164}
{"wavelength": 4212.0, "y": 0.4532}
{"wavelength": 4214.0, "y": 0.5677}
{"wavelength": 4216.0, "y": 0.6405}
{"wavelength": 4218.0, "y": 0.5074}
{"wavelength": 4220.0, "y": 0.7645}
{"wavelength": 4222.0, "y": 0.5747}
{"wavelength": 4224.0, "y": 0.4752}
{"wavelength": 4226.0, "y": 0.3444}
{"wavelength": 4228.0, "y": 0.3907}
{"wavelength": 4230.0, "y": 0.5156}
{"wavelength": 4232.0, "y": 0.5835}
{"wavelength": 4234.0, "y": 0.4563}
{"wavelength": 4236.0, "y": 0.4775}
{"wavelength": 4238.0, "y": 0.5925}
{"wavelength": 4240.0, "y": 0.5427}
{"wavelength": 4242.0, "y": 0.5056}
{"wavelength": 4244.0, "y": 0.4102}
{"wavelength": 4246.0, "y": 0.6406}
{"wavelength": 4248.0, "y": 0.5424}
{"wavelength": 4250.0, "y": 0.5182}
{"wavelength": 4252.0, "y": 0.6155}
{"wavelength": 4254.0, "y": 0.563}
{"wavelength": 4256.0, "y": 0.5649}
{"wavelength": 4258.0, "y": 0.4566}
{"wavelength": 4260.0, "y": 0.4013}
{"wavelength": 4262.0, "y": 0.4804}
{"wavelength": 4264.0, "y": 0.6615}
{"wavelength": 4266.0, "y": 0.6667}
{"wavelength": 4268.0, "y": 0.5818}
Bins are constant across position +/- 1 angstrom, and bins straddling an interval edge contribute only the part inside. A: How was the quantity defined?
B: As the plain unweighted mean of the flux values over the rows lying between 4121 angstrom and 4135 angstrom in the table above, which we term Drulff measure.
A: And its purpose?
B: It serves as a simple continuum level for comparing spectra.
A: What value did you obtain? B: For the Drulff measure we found 0.562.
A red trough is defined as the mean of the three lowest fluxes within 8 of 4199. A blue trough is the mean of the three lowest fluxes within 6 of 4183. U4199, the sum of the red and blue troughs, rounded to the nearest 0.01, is 0.95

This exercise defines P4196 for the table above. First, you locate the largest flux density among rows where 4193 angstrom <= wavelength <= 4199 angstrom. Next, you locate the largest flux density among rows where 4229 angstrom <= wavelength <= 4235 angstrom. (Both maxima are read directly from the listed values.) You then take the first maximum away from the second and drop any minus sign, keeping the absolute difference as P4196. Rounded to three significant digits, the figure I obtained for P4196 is 0.125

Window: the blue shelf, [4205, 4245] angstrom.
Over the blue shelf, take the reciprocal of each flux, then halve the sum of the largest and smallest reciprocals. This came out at 2.11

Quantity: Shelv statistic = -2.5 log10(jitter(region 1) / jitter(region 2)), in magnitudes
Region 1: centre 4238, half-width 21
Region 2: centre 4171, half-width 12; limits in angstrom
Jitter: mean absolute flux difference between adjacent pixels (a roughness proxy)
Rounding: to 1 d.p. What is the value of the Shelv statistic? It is -0.2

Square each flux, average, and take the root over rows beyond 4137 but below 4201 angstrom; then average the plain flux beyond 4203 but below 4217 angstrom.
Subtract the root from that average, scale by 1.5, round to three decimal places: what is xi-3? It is 0.006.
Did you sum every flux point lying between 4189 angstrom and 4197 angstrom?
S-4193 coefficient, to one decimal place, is 2.3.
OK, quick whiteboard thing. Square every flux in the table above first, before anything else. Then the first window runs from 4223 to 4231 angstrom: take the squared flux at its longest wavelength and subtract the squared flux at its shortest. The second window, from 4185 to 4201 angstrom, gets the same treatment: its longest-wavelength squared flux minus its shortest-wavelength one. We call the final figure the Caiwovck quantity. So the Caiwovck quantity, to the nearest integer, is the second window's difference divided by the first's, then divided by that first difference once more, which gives -53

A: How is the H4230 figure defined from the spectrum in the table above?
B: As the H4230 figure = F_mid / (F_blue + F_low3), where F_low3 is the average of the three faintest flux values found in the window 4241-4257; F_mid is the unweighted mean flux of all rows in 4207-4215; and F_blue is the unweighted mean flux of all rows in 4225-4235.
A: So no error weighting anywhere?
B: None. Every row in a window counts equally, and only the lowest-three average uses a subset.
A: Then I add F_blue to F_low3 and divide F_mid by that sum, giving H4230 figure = 0.59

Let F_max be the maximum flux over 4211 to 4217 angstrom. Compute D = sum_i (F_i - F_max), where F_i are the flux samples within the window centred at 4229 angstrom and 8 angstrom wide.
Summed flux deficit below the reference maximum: -0.73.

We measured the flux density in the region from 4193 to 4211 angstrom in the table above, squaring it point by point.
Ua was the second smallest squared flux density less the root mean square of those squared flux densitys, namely -0.09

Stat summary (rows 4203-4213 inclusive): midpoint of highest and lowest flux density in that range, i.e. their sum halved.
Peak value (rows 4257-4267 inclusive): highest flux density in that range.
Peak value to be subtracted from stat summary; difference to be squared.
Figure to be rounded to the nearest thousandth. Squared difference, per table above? 0.017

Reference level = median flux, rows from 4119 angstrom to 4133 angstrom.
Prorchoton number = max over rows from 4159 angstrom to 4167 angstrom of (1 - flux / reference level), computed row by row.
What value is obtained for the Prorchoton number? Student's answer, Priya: 0.10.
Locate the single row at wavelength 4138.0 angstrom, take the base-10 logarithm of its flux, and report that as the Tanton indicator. -0.21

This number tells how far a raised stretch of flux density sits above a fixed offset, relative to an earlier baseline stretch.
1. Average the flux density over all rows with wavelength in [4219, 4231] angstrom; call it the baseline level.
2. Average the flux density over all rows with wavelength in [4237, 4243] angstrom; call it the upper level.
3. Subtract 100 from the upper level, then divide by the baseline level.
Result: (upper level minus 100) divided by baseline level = -195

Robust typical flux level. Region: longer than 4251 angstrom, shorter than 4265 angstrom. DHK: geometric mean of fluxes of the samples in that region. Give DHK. 0.528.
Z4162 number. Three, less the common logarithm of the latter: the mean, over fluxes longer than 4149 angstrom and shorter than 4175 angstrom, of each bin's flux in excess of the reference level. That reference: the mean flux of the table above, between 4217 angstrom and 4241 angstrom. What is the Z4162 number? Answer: 5.29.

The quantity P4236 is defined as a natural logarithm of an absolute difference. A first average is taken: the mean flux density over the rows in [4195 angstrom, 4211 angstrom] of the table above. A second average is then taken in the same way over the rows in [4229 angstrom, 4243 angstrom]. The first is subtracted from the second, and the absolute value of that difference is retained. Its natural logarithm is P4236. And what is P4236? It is -3.70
